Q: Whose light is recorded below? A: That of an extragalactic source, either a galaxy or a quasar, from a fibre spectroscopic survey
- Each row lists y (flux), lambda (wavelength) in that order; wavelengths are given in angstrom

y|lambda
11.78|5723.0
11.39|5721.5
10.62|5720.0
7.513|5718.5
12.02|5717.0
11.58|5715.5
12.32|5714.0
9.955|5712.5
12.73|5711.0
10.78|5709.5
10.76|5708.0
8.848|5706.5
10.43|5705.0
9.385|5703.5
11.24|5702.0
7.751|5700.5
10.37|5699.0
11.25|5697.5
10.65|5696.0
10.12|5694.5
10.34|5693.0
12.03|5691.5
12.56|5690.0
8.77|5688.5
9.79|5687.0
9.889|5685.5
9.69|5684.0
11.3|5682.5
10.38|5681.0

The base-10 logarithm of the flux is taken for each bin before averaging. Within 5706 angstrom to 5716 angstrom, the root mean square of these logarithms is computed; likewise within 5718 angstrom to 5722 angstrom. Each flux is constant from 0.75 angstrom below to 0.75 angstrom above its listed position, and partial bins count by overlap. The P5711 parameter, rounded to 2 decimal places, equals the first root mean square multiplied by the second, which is 1.03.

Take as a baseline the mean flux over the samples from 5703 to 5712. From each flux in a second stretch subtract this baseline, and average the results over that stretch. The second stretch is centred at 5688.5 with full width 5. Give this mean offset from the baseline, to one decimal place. -0.1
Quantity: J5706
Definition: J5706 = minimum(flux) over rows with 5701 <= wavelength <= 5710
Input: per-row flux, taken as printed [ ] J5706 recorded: 8.848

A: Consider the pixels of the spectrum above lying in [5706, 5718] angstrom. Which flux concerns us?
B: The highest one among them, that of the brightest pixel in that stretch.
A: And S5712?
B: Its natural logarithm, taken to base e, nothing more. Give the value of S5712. 2.54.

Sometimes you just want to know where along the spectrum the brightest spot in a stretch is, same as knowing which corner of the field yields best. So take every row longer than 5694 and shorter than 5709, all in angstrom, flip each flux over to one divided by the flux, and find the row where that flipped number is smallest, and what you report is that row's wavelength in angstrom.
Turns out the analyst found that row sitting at 5697.5 angstrom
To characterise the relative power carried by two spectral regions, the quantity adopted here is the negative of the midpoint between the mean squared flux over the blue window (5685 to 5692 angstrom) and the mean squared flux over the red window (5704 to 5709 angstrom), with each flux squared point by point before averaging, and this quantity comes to -108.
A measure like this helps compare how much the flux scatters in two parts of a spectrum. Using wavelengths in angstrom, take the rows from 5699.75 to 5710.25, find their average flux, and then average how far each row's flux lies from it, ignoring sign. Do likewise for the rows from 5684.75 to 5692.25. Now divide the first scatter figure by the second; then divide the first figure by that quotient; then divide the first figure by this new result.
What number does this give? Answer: 0.8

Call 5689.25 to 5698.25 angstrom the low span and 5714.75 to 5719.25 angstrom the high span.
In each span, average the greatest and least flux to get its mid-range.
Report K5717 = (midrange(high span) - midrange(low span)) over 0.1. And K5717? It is -16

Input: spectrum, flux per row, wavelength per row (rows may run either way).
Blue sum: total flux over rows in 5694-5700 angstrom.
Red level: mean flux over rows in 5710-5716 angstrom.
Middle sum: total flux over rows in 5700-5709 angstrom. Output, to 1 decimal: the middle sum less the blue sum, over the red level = 1.4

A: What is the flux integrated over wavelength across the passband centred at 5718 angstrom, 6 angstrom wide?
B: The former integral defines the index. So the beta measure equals 62.6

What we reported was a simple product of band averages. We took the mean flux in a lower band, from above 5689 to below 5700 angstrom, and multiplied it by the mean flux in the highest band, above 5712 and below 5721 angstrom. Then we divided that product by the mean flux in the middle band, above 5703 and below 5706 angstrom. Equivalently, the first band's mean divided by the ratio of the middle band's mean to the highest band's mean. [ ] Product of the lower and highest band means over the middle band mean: 11.9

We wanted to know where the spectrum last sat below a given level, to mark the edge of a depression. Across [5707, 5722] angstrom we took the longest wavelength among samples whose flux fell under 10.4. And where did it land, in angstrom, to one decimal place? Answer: 5718.5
